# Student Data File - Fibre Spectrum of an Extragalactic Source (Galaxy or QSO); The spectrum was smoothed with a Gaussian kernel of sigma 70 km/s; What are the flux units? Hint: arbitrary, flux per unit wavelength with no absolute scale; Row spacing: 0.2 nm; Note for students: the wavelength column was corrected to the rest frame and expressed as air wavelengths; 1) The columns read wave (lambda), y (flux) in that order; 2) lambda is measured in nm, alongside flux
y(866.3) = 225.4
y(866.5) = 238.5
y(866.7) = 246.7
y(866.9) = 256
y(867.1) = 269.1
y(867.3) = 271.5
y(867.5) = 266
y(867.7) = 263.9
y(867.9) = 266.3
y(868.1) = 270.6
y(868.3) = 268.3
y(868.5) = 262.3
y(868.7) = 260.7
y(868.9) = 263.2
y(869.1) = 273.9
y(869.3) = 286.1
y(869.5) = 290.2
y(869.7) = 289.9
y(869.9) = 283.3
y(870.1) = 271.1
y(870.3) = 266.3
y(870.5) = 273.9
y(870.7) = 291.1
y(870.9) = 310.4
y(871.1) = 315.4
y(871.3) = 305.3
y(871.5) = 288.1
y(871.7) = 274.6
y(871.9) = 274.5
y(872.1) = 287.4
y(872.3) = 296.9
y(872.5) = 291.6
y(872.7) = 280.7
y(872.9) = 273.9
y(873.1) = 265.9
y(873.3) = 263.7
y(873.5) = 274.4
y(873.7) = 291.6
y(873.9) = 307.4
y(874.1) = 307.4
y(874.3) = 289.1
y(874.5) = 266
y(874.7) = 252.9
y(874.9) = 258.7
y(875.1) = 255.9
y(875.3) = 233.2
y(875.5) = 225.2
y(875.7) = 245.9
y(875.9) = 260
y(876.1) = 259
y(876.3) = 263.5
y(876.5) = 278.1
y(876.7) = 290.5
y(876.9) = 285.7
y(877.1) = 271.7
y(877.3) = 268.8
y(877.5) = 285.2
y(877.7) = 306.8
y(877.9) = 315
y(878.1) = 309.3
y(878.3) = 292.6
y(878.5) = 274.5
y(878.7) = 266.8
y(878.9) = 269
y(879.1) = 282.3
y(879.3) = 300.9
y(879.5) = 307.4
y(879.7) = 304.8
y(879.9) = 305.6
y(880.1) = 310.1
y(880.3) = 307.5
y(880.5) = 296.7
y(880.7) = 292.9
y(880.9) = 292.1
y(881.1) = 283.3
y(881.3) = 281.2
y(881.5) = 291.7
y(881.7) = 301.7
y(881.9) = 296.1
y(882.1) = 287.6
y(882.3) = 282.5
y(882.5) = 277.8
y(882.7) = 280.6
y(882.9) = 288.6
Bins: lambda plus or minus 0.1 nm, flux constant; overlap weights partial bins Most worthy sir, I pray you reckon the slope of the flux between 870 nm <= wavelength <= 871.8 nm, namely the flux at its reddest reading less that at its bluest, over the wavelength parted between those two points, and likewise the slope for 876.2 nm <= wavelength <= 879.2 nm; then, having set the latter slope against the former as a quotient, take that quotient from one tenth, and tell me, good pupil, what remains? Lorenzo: -3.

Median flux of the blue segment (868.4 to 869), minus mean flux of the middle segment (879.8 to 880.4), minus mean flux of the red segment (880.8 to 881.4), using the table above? -331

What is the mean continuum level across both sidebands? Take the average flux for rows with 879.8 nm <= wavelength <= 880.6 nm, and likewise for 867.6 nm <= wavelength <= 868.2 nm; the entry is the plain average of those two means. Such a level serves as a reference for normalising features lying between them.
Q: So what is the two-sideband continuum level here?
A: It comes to 286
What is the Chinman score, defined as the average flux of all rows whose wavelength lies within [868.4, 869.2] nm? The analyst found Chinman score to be 265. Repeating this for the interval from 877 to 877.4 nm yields 270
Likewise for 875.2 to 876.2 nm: 245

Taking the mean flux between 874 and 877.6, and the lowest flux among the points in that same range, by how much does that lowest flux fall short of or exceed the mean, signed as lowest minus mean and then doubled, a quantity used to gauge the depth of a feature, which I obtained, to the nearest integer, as -83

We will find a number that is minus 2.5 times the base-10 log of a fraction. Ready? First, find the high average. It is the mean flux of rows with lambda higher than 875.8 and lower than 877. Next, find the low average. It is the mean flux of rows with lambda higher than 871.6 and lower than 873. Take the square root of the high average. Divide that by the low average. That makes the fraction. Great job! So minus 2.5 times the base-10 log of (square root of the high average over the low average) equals 3.08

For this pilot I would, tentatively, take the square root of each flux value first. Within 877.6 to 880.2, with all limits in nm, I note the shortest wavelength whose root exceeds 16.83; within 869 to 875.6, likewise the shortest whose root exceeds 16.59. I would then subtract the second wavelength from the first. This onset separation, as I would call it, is 8.40 nm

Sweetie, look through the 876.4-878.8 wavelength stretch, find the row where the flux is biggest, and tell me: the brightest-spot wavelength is 877.9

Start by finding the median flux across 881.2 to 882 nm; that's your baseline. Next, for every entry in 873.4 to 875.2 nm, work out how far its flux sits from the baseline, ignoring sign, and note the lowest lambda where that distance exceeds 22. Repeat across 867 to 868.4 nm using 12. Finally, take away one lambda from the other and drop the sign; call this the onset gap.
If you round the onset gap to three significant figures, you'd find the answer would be 7.40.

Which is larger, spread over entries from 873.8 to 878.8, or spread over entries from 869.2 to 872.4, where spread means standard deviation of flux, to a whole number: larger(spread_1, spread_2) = 24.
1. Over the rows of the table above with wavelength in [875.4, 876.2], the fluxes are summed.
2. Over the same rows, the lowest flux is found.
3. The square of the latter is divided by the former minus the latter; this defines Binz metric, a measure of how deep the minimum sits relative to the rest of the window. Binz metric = 66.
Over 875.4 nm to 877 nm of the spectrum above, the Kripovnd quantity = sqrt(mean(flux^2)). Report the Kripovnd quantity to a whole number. 264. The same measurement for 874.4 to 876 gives 250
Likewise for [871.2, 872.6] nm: 289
